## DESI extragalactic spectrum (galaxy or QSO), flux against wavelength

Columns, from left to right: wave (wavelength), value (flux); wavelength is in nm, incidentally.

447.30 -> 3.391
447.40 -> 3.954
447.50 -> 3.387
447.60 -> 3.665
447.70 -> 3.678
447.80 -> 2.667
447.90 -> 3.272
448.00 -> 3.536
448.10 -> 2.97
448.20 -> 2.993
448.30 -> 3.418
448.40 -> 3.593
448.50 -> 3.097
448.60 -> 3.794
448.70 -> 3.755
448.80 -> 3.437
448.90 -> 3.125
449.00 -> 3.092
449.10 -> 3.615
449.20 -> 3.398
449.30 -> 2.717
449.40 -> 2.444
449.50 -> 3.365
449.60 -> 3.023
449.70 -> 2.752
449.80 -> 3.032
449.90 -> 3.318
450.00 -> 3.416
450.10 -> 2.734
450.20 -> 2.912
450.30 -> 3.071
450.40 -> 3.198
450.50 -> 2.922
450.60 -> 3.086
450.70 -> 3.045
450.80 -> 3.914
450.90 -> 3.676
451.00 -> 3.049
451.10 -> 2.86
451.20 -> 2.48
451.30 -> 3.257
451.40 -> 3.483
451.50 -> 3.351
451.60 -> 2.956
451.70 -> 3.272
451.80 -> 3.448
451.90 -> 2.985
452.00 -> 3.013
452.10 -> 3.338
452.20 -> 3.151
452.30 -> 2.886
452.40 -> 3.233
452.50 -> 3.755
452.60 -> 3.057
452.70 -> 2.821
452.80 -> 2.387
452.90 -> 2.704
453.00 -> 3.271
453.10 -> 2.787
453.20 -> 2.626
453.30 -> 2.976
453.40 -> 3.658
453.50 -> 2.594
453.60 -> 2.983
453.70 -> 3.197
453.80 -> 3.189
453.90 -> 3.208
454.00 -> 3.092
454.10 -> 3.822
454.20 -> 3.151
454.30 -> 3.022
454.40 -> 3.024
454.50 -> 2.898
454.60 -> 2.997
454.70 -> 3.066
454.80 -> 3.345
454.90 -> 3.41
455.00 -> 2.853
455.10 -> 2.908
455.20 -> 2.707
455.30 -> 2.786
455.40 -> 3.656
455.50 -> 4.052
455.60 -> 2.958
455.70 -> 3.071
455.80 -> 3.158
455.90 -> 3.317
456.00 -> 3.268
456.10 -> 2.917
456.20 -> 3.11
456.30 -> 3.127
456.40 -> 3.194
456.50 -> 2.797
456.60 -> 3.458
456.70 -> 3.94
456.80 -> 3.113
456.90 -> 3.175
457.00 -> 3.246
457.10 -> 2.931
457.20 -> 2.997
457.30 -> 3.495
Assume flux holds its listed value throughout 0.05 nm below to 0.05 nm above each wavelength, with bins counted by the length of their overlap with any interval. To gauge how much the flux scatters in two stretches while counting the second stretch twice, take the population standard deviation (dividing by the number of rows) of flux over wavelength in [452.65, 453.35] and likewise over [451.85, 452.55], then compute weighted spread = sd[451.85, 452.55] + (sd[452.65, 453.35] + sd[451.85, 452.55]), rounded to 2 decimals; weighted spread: 0.80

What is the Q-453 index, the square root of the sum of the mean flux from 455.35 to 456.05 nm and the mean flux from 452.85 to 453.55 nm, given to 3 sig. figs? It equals 2.51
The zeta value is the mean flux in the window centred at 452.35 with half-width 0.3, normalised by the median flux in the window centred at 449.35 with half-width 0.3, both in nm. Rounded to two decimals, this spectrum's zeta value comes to 1.01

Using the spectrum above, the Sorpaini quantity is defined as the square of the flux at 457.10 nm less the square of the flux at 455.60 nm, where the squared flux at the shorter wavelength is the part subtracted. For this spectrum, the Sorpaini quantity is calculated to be -0.2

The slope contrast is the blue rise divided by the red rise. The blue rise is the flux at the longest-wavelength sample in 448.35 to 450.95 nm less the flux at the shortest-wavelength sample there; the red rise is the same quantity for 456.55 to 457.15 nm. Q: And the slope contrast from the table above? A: -0.2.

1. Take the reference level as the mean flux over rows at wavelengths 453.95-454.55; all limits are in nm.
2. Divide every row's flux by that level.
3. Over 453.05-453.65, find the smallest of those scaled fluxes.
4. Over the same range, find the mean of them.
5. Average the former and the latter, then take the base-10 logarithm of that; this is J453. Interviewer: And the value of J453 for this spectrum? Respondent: -0.059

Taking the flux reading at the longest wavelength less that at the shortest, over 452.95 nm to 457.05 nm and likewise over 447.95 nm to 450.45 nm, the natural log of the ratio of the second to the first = 2.6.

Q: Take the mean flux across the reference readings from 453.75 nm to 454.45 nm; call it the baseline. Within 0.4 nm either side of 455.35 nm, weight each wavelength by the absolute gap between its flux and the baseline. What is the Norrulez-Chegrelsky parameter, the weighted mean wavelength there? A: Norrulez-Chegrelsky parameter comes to 455.34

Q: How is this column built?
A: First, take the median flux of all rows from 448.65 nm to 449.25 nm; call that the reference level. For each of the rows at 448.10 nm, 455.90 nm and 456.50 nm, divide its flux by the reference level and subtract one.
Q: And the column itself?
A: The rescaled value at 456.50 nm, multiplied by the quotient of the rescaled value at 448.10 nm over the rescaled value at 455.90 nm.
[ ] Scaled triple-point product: -0.81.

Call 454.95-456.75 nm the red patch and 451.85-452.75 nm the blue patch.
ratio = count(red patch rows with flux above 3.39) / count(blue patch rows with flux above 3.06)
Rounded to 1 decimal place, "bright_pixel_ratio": 1.0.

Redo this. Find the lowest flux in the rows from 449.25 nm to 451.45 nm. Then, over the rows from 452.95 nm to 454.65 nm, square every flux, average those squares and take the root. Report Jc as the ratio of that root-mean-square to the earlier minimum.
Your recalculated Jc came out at 1.27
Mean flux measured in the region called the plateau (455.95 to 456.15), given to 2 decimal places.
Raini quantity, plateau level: 3.09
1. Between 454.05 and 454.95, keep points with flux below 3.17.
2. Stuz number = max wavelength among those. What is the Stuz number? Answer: 454.70 nm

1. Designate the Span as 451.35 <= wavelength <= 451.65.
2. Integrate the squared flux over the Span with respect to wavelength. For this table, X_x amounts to 3.21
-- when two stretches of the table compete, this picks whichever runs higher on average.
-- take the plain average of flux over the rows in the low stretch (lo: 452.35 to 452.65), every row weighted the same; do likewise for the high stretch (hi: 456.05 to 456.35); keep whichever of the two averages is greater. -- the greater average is 3.35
